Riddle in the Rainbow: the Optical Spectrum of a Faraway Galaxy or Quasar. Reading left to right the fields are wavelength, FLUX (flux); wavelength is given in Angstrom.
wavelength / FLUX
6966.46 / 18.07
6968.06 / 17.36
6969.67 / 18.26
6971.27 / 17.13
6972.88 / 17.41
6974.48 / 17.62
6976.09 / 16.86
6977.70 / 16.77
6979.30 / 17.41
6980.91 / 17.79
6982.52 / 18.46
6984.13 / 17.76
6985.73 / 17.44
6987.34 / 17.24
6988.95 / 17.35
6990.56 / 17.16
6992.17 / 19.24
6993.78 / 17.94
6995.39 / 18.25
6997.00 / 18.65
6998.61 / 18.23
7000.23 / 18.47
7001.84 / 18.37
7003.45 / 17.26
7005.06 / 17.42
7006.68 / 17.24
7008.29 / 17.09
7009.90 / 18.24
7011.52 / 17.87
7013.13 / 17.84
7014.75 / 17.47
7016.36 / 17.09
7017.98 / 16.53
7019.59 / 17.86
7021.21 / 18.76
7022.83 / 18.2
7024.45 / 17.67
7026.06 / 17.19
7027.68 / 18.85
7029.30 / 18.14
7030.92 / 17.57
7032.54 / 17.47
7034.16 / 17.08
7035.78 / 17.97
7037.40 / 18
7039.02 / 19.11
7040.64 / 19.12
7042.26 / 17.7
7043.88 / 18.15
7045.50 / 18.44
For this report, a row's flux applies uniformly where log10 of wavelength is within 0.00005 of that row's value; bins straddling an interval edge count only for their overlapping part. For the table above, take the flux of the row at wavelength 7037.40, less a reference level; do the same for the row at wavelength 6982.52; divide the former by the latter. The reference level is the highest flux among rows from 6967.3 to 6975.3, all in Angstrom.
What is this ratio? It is -1.3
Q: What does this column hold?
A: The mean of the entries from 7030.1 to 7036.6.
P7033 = 17.5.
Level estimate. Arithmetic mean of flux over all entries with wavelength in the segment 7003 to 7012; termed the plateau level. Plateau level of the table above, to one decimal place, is 17.5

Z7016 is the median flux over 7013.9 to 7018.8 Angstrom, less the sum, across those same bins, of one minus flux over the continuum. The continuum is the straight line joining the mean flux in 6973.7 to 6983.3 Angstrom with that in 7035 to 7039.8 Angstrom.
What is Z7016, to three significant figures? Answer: 16.9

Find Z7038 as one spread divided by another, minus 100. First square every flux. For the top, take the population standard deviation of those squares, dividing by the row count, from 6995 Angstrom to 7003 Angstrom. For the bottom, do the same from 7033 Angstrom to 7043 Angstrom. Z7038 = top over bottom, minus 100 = -99.8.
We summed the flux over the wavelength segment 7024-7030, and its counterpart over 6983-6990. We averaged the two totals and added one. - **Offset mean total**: 71.8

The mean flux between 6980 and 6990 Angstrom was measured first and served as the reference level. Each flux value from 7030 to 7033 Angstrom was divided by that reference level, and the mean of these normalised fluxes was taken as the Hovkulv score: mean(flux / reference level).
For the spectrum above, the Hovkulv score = 0.99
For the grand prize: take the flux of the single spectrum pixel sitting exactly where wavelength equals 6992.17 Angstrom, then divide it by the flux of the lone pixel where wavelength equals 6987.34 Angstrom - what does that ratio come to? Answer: 1.12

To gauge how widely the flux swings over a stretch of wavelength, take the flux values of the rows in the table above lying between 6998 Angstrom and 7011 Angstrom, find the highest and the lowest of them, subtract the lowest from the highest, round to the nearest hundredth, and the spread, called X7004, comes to 1.38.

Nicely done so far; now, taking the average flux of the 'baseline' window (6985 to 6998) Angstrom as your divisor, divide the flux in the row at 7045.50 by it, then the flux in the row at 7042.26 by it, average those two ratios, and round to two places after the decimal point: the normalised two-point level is 1.01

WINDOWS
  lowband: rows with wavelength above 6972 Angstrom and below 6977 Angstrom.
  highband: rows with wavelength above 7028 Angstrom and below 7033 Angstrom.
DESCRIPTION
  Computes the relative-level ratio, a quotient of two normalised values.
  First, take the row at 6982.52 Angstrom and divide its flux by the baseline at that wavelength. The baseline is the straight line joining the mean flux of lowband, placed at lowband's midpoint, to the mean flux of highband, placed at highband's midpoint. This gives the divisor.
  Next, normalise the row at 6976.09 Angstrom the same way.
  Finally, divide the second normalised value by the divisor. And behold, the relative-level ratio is 0.92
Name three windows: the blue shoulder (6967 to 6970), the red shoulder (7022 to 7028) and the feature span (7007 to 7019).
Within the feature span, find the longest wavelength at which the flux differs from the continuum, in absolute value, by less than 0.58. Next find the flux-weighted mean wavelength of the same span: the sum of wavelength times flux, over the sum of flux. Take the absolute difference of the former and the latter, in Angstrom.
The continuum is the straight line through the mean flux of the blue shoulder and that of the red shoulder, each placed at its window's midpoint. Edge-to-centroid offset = 1.7 Angstrom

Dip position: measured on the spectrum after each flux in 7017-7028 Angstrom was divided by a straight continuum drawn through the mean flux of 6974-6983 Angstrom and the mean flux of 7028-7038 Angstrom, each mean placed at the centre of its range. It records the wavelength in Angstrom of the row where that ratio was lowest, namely 7017.98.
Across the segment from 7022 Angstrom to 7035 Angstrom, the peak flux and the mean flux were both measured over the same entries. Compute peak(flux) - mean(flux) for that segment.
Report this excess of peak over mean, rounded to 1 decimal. 1.1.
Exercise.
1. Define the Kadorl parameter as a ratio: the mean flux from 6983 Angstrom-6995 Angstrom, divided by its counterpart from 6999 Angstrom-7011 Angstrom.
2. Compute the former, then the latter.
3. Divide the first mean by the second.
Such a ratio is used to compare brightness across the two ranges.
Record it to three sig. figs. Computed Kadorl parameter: 1.00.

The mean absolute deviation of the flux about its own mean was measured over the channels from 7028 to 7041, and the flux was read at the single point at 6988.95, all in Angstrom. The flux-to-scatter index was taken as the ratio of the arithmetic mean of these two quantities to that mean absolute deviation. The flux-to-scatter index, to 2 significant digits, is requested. 16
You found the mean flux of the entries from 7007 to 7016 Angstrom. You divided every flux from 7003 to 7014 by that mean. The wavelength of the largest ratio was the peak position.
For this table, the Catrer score 7009.90 Angstrom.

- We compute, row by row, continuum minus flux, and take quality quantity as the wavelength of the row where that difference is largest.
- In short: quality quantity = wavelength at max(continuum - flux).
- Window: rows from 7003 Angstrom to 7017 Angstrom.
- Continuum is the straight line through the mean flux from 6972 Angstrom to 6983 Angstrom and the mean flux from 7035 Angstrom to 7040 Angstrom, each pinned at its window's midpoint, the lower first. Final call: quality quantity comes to 7016.36 Angstrom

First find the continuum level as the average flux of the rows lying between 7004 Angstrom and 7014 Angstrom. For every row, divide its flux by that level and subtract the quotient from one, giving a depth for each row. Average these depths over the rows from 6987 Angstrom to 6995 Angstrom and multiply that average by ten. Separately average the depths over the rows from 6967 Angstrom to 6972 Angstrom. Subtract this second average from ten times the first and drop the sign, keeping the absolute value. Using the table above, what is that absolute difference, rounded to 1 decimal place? 0.1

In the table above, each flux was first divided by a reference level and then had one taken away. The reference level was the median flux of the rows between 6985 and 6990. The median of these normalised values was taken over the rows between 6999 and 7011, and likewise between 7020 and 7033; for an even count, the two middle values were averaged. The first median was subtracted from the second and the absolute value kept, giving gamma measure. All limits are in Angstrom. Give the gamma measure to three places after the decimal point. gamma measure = 0.028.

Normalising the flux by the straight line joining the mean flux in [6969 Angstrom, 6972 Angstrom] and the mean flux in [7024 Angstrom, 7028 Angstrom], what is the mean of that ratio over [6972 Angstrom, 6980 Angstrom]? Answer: 0.97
